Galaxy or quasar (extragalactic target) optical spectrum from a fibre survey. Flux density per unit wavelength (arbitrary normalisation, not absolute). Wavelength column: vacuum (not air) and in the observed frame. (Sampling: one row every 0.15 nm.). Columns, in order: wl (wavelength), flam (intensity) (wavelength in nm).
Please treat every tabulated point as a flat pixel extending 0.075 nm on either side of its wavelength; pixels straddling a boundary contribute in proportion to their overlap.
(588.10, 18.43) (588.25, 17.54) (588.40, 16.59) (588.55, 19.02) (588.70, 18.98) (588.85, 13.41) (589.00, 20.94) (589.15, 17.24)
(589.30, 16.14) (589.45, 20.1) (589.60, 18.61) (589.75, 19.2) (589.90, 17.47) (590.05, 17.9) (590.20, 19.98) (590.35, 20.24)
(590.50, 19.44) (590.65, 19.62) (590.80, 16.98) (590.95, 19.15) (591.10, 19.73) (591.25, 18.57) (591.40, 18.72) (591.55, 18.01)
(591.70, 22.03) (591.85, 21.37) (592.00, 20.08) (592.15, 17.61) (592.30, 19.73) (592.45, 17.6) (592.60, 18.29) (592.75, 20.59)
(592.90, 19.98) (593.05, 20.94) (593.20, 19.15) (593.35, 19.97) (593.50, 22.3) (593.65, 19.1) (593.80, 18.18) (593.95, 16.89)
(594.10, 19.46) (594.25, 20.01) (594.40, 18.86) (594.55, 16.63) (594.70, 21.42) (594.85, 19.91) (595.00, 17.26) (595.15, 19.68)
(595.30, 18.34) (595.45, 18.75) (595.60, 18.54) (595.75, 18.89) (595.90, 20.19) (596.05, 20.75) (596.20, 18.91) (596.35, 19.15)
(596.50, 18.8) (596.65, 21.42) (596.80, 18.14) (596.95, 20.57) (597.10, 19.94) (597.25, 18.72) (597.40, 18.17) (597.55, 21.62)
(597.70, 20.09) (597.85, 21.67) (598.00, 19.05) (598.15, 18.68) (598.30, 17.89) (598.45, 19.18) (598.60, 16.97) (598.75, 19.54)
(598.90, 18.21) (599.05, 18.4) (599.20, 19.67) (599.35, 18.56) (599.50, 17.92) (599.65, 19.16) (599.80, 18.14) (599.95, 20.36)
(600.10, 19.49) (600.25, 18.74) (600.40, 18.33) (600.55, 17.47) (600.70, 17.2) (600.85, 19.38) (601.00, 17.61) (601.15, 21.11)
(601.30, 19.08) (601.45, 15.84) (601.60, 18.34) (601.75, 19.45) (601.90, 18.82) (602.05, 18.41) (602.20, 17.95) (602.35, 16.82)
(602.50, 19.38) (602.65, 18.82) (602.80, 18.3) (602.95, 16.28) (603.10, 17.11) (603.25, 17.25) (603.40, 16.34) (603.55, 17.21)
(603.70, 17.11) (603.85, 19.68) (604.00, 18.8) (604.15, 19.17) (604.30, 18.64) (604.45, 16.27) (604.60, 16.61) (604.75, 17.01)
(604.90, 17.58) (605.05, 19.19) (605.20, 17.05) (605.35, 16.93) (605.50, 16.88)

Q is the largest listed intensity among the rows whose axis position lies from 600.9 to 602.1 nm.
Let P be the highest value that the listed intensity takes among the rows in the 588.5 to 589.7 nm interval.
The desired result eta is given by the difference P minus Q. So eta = 0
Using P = 20.94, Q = 21.11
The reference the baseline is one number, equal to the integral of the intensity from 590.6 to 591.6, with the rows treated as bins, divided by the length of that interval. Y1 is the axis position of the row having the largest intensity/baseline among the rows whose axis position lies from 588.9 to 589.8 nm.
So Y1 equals 589.00 nm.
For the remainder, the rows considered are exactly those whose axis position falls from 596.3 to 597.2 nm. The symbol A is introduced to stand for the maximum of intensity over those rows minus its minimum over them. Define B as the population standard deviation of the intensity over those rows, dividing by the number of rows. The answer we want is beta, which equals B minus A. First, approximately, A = 3.3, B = 1.10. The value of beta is -2.2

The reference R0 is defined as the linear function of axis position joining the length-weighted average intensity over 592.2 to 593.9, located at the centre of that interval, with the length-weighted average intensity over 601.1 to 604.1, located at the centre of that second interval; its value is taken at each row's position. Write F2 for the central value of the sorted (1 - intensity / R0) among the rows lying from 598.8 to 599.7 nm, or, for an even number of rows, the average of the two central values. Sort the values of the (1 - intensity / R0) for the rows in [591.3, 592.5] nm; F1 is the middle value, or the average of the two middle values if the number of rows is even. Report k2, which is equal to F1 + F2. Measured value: 0.033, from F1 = 0.026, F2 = 0.007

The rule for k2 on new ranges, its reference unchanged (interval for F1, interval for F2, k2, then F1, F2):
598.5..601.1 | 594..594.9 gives -0.013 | 0.005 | -0.018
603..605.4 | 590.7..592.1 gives 0.077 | 0.041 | 0.036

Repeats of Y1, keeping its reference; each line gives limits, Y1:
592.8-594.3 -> 593.50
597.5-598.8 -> 597.85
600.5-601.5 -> 601.15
